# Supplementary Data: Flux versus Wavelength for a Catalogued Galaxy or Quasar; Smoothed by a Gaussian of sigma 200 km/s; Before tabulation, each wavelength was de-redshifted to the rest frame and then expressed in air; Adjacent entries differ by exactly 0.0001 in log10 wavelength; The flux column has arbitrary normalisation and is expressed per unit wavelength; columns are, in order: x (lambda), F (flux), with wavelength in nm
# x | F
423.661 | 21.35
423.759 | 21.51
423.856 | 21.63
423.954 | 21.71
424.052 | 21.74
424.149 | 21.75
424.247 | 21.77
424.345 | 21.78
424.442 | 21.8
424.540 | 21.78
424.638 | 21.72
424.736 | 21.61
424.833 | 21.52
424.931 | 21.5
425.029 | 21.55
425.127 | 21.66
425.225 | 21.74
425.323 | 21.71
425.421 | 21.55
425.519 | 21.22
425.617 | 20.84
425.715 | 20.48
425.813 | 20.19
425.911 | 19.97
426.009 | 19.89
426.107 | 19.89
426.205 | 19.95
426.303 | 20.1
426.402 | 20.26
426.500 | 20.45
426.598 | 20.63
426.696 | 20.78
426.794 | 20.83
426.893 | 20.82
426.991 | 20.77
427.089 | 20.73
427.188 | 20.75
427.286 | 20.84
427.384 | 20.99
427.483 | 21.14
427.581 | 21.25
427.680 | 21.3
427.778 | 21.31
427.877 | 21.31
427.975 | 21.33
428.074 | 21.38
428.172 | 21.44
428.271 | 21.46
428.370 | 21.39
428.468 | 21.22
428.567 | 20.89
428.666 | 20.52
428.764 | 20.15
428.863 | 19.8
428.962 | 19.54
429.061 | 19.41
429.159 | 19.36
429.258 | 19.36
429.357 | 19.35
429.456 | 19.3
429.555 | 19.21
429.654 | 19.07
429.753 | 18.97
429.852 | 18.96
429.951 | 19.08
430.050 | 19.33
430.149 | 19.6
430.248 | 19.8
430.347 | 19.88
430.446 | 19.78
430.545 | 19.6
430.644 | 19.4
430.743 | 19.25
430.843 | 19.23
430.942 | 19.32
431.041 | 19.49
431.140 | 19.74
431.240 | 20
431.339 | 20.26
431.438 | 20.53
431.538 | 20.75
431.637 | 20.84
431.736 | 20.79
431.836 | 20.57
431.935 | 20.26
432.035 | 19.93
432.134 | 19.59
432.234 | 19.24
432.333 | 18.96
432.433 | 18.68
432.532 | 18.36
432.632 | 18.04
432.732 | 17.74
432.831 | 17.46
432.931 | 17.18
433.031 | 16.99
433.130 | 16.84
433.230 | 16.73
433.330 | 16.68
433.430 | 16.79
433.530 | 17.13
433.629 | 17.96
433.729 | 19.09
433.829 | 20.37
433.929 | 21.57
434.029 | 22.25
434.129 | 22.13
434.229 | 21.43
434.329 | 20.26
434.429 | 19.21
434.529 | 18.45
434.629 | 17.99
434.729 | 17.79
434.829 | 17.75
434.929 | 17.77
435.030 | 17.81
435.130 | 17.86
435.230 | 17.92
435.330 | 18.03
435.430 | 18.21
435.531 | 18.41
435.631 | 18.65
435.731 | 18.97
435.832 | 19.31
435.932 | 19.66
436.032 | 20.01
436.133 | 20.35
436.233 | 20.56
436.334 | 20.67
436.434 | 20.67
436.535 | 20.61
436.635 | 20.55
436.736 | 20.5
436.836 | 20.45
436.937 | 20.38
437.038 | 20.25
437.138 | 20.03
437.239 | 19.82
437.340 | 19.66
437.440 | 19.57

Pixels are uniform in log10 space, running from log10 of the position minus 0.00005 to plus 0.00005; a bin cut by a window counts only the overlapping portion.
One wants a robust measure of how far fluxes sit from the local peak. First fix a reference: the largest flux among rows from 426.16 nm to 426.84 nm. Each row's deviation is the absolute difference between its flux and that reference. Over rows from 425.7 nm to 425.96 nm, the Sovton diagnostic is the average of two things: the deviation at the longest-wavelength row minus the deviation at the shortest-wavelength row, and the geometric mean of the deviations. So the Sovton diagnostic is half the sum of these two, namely 0.54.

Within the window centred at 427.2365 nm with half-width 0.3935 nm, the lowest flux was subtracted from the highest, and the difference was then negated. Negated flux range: -0.52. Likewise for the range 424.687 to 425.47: -0.24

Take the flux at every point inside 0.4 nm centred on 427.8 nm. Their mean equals 21.3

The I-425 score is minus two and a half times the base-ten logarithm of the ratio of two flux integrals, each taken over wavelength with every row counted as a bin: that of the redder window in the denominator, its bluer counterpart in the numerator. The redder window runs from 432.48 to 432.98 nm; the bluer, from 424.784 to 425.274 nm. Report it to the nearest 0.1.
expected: -0.2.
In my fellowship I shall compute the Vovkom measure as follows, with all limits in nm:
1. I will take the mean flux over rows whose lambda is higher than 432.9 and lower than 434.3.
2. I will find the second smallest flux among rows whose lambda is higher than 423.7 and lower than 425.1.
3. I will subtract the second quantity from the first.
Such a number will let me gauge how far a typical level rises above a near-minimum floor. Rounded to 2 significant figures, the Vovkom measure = -2.7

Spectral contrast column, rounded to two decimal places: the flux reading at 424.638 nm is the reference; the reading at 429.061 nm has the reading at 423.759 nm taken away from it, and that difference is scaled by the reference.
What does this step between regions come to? -0.10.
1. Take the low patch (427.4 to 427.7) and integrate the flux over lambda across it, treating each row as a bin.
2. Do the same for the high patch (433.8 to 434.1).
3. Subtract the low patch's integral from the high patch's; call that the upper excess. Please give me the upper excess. 0.1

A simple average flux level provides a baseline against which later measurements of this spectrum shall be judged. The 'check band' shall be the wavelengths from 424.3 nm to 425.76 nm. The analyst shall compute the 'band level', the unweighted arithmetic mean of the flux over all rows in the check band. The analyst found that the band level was 21.5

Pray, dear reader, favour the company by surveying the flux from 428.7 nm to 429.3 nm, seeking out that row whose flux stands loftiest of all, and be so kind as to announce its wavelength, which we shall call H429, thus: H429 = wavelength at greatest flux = 428.764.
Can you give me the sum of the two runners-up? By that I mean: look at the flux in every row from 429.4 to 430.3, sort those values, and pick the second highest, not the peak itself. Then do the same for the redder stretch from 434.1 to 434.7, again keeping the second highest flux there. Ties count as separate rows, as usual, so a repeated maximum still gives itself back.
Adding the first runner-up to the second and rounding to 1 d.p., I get 41.0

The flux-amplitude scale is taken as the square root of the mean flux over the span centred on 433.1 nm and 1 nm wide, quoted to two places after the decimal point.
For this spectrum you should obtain 4.14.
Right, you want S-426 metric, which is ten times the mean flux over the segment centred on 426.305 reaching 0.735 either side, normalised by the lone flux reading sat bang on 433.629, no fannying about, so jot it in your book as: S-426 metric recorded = 11.4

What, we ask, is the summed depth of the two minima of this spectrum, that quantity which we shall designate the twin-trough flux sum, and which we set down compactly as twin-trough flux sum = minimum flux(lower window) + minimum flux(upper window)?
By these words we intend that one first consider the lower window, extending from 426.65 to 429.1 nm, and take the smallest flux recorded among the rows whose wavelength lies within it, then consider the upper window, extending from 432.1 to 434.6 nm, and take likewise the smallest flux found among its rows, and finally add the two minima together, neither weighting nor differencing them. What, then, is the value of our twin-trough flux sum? 36.1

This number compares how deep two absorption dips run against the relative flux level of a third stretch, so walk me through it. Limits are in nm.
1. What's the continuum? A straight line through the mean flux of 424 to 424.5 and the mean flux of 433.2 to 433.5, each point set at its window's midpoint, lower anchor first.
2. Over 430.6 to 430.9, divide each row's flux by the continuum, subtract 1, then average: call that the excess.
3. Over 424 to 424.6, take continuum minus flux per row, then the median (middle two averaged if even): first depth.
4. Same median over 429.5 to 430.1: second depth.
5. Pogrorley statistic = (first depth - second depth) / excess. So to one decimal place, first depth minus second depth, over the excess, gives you 5.0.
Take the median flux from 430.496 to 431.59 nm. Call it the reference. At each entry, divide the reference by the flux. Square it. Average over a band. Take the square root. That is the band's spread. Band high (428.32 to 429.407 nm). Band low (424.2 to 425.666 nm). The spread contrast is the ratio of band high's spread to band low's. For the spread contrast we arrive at 1.08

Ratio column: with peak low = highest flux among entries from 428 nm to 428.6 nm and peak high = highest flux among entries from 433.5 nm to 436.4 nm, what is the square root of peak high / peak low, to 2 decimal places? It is 1.02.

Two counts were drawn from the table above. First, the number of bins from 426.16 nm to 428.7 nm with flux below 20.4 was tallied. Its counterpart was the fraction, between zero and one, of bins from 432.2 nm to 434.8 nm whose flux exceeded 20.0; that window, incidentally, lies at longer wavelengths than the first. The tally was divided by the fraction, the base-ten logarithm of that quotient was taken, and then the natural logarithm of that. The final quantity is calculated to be 0.11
